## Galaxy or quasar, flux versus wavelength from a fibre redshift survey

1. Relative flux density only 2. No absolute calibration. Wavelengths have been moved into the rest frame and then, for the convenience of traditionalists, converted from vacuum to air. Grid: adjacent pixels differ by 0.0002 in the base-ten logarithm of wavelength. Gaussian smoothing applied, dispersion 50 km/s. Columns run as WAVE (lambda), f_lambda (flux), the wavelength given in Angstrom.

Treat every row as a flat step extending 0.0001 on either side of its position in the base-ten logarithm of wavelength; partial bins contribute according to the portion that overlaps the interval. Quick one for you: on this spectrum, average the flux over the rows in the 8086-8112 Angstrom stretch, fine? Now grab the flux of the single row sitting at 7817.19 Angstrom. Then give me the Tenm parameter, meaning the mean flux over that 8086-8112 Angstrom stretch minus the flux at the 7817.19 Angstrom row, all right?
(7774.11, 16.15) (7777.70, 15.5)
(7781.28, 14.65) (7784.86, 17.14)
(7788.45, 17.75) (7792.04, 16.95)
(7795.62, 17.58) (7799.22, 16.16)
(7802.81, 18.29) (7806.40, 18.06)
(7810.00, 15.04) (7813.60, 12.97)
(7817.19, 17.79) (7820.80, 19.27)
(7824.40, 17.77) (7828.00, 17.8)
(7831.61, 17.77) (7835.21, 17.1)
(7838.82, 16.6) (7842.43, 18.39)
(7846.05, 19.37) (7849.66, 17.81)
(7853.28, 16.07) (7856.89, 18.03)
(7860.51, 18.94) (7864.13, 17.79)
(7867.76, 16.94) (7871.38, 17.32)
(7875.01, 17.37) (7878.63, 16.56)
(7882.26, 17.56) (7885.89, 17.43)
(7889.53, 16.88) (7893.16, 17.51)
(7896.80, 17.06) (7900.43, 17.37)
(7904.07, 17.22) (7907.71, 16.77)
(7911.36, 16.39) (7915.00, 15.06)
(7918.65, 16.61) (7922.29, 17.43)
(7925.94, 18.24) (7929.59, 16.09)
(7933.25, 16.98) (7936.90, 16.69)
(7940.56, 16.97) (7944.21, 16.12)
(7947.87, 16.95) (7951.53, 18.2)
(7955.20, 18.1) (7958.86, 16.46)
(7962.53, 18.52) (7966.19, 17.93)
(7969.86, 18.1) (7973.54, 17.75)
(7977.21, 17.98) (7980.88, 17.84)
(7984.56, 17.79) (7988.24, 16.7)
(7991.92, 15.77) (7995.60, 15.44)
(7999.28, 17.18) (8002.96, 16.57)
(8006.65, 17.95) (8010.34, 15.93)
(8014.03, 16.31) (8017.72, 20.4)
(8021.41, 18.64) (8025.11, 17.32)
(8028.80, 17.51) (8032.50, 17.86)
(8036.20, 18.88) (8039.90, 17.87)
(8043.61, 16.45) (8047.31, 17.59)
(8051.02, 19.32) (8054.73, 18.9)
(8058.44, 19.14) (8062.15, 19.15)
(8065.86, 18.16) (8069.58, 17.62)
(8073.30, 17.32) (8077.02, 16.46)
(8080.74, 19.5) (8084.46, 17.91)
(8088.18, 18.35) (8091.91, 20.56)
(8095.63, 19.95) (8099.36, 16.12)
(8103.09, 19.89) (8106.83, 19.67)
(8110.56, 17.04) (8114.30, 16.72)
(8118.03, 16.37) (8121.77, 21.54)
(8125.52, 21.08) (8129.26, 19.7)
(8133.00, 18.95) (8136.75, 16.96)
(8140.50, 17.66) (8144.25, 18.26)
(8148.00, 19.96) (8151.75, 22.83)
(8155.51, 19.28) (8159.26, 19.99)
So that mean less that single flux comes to 1.0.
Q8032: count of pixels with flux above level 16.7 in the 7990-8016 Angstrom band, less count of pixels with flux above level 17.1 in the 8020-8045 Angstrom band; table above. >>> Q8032 -4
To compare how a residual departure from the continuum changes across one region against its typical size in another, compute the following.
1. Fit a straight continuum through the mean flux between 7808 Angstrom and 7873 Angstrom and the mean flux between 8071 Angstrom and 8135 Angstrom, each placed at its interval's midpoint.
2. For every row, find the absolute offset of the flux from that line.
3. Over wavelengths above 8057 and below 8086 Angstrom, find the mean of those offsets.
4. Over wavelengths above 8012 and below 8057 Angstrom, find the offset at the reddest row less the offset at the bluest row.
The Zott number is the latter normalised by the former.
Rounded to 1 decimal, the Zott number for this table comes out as -1.5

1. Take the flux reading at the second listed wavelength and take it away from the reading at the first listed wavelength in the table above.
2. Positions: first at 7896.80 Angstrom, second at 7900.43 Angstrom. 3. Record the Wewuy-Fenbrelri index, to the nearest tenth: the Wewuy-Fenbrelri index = -0.3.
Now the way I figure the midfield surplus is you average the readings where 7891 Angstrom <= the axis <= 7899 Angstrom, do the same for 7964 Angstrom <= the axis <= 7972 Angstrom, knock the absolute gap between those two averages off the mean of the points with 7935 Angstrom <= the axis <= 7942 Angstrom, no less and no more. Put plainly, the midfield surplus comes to 16.1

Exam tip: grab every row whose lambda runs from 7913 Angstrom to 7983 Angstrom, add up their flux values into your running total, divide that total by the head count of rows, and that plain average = 17.3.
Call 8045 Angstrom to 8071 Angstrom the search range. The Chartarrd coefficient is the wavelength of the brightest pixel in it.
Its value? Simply 8051.02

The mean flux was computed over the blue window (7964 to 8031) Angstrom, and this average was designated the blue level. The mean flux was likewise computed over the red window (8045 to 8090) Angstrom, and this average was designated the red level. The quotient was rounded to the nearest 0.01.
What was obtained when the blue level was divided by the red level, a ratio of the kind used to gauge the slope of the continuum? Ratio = 0.95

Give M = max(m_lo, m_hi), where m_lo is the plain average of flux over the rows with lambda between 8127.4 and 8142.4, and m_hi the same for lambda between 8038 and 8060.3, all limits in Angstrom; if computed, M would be 18.3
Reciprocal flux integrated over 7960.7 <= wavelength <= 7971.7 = 0.61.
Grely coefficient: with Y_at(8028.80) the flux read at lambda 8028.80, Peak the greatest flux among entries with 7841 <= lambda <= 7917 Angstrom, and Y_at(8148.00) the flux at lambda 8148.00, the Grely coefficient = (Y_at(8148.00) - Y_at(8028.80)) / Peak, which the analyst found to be 0.13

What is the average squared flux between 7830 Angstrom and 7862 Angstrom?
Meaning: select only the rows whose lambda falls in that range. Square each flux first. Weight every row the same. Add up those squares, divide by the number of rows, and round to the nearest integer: 317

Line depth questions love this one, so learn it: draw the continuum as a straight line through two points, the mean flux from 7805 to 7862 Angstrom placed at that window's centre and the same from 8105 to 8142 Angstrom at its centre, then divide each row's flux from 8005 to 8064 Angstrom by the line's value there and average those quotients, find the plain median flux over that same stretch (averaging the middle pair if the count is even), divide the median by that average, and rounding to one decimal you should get 18.1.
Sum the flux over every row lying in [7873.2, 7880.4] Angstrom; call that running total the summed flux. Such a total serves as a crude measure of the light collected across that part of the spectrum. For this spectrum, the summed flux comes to 33.9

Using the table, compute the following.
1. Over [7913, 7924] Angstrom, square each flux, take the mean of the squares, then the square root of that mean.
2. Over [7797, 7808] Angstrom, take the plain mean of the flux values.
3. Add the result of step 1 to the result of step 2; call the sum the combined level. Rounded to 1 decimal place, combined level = 33.9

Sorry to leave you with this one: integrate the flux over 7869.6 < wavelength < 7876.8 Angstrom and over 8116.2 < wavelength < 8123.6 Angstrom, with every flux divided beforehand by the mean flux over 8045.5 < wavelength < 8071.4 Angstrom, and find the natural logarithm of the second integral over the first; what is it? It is 0.12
